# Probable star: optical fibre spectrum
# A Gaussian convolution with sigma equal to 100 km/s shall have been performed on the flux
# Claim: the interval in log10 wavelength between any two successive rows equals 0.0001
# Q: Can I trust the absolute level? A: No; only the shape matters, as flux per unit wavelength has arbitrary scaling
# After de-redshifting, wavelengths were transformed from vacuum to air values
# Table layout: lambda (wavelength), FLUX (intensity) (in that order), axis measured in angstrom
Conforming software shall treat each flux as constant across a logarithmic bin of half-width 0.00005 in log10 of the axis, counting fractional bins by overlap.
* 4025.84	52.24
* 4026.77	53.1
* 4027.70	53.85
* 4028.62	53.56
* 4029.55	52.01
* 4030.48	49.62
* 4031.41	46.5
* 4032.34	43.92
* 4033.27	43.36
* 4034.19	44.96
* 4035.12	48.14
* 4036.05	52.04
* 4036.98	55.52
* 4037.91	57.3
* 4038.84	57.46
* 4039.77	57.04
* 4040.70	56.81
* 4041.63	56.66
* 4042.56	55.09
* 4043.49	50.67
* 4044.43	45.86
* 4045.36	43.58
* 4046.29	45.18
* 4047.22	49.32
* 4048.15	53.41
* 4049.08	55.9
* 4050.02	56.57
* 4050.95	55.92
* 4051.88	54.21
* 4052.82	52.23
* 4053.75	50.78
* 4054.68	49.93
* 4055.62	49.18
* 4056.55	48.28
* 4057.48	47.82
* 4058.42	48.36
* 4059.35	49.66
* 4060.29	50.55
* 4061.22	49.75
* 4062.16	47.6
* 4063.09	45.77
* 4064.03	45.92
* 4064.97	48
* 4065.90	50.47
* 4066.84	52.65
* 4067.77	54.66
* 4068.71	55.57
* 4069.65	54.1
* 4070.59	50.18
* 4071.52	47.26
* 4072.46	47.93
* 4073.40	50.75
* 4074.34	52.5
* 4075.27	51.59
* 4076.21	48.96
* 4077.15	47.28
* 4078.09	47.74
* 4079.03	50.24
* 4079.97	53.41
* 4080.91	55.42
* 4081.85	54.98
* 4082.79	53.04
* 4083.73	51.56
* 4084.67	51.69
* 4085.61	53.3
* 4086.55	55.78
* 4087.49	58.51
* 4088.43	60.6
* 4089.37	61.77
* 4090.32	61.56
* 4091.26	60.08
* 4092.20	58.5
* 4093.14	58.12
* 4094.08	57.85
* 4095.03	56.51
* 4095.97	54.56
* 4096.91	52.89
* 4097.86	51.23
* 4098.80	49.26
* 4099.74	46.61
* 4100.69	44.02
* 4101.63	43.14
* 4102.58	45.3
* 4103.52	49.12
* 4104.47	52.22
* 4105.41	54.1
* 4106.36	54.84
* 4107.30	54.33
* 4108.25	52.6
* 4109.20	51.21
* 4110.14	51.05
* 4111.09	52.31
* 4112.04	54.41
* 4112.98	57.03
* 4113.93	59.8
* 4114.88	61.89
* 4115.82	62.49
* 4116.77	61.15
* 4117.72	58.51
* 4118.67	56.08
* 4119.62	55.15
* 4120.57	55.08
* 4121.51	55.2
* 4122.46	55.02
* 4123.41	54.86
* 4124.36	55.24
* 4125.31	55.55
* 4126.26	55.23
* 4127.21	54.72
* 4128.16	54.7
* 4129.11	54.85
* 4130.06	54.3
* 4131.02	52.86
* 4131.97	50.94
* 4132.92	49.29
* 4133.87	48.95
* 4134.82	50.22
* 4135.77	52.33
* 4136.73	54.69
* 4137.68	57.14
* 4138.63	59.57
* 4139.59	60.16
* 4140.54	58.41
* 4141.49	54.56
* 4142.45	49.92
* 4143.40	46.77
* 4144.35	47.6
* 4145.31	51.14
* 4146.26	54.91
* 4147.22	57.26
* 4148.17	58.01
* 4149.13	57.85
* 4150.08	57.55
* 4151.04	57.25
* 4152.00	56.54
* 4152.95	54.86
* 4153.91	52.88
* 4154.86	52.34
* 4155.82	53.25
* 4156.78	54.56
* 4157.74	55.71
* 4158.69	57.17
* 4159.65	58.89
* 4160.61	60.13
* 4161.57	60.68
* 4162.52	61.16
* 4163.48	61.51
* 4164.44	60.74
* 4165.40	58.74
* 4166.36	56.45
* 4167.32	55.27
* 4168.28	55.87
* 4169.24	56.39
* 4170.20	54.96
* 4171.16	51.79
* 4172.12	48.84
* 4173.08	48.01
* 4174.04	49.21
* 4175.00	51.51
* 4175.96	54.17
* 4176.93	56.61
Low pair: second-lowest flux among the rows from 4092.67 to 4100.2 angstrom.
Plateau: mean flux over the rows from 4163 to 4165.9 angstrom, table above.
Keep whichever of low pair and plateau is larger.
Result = 60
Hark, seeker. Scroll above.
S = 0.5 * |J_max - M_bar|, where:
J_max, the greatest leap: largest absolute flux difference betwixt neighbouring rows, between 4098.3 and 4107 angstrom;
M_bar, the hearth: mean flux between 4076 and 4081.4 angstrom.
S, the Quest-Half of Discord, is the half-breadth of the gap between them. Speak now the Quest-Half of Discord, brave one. 23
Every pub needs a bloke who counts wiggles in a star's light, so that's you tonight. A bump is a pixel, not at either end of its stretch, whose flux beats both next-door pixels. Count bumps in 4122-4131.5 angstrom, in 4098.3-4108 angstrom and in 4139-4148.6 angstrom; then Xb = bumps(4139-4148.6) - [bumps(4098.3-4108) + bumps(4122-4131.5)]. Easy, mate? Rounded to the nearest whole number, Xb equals -3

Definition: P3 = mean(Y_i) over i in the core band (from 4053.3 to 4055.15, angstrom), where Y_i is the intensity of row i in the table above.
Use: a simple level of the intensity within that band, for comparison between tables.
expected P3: 50.4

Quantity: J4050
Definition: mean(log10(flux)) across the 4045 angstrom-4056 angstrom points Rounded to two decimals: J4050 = 1.71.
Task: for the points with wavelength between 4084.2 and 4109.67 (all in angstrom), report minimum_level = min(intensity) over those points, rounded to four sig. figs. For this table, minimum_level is 43.14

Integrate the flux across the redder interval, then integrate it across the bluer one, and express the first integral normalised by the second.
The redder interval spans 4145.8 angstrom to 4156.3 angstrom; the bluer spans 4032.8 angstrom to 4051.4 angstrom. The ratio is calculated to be 0.6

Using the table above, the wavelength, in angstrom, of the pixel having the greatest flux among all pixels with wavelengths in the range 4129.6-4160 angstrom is 4139.59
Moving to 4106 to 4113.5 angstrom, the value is 4112.98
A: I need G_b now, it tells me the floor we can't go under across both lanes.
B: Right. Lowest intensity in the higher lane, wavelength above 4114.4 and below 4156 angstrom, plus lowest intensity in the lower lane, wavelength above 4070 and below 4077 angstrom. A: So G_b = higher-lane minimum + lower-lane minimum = 94.0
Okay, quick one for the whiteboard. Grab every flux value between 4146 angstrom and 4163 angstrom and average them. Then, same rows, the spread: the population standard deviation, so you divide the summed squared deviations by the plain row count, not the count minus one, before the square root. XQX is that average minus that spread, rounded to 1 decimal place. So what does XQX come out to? 54.2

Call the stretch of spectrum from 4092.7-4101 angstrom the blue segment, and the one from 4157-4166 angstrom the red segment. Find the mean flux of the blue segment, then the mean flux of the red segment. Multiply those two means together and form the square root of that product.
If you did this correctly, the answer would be 55.8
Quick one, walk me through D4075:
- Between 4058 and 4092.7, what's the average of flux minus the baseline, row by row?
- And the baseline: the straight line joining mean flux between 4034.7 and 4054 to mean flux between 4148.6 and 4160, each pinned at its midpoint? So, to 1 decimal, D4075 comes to -1.3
